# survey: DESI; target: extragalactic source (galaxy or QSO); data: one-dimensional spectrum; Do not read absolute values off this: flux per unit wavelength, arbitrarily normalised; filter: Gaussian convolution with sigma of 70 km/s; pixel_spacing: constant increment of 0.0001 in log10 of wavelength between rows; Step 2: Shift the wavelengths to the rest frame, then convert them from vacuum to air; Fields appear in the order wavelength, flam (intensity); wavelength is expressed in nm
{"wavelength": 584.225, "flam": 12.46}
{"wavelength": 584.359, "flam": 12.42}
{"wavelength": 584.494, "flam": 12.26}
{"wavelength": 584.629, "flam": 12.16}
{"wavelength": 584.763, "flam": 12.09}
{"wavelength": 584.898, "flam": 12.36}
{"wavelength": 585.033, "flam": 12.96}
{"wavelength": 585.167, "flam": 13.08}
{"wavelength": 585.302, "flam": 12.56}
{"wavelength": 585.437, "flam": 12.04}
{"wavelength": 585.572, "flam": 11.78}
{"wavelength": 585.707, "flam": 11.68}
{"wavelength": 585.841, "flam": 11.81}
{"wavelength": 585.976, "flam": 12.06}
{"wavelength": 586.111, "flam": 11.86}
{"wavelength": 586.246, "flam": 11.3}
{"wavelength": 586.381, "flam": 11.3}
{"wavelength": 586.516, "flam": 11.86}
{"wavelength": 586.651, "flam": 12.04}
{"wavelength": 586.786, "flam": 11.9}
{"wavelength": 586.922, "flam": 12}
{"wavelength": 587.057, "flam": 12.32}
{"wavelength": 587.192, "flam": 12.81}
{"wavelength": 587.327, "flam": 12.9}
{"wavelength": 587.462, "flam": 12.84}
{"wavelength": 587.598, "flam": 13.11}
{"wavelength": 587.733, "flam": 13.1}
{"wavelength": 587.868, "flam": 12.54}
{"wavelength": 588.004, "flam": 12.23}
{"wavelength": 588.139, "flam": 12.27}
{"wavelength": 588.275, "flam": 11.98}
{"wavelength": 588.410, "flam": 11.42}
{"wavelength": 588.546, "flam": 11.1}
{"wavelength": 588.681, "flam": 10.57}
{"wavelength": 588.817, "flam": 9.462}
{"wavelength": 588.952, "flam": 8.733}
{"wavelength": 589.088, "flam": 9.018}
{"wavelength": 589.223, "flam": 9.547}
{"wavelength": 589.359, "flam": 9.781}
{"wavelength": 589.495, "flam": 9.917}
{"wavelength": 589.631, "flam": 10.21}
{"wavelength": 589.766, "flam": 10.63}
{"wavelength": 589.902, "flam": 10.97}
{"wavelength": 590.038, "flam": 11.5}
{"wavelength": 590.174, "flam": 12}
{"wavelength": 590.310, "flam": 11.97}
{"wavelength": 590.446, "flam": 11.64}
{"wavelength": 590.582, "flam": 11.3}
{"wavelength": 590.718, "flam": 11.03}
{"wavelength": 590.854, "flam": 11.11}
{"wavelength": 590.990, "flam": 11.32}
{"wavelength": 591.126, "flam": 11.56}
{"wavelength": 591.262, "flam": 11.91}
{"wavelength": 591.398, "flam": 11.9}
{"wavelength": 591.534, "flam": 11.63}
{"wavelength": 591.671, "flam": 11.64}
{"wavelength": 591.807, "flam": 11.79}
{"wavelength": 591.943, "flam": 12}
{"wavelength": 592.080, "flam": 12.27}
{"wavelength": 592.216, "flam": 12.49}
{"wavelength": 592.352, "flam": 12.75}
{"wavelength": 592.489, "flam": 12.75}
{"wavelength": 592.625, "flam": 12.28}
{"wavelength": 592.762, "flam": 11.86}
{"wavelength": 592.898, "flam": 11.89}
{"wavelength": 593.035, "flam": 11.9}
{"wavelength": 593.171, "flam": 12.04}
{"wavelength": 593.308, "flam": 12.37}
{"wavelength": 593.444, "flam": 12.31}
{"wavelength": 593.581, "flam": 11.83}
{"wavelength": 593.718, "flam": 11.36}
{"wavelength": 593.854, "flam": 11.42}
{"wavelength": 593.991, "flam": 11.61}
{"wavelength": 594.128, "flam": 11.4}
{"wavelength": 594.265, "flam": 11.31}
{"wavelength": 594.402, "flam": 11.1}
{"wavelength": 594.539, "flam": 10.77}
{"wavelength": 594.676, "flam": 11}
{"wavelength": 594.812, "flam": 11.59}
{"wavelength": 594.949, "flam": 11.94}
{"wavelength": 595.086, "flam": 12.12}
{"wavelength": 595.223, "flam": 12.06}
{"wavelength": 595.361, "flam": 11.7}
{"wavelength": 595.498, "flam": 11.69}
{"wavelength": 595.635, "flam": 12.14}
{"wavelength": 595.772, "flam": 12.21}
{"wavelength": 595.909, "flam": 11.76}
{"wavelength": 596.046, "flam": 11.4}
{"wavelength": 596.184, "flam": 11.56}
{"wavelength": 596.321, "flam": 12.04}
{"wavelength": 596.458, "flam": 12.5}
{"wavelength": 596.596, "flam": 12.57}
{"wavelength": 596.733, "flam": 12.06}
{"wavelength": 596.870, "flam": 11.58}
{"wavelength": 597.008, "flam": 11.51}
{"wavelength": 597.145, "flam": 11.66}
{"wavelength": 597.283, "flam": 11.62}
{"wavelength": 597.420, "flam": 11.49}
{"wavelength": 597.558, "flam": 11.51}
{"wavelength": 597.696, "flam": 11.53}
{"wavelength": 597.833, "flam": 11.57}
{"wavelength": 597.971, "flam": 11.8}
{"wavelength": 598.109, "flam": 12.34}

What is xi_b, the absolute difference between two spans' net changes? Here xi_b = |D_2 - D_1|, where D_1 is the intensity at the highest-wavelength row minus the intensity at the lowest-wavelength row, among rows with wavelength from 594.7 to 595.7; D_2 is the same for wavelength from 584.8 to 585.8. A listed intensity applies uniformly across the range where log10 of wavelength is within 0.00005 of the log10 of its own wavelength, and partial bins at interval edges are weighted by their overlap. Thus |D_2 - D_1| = 1.2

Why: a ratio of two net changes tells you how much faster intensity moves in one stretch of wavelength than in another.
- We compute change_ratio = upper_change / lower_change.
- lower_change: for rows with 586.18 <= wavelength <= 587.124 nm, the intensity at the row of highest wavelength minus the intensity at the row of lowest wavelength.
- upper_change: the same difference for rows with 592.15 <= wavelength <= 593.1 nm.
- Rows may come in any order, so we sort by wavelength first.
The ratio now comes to -0.6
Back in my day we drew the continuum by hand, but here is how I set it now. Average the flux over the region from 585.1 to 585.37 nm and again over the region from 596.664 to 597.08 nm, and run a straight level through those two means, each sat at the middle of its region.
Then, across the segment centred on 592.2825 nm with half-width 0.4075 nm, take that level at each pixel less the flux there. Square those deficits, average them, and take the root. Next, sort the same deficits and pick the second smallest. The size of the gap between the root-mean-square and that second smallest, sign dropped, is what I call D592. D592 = 1.0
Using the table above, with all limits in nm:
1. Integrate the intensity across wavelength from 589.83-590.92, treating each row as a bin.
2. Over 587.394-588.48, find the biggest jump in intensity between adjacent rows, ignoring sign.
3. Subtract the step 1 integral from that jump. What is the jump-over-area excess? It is -11.9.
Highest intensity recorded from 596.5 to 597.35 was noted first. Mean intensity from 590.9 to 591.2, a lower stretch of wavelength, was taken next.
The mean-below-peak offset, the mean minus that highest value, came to -1.13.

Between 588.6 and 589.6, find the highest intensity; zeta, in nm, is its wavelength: 588.681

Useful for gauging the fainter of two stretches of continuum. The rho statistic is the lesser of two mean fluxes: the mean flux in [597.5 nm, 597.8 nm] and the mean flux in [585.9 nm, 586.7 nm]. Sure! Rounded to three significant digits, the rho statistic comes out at 11.5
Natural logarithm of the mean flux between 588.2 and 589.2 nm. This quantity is 2.33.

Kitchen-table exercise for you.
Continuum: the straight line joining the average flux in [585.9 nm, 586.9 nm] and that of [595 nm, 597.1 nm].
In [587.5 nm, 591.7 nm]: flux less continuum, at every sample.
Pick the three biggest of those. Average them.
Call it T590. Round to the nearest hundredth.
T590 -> 1.13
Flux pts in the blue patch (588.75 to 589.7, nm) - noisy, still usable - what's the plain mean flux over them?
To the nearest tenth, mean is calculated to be 9.5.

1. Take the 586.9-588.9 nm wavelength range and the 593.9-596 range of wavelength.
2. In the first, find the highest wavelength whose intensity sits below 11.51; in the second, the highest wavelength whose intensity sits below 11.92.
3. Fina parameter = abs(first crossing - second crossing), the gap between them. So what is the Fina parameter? 7.09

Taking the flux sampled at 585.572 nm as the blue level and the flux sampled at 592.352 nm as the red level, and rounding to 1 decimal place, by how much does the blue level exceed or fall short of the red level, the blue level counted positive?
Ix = -1.0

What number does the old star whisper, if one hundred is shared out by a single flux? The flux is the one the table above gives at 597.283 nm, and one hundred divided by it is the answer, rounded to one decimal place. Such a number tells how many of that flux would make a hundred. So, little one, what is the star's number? 8.6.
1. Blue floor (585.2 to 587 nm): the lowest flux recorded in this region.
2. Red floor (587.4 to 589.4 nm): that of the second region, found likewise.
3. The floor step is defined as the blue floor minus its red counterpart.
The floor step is 2.6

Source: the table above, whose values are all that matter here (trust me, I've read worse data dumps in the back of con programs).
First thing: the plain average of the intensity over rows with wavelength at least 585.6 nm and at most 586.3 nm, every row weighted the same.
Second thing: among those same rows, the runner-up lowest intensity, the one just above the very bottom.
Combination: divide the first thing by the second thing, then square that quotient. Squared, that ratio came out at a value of 1.01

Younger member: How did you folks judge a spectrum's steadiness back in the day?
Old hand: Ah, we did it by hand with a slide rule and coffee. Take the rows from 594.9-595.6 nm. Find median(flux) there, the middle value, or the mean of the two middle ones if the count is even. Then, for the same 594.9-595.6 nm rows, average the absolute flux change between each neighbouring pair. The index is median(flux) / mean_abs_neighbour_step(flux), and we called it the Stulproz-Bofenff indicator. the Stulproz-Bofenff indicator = 78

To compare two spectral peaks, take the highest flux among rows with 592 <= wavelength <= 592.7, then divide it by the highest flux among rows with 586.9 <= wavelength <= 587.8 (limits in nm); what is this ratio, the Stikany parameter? 0.97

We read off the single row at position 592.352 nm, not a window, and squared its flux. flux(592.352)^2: 163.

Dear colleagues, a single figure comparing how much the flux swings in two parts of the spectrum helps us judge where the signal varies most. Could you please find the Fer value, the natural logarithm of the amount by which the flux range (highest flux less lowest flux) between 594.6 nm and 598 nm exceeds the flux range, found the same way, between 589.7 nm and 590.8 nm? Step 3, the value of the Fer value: -1.6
